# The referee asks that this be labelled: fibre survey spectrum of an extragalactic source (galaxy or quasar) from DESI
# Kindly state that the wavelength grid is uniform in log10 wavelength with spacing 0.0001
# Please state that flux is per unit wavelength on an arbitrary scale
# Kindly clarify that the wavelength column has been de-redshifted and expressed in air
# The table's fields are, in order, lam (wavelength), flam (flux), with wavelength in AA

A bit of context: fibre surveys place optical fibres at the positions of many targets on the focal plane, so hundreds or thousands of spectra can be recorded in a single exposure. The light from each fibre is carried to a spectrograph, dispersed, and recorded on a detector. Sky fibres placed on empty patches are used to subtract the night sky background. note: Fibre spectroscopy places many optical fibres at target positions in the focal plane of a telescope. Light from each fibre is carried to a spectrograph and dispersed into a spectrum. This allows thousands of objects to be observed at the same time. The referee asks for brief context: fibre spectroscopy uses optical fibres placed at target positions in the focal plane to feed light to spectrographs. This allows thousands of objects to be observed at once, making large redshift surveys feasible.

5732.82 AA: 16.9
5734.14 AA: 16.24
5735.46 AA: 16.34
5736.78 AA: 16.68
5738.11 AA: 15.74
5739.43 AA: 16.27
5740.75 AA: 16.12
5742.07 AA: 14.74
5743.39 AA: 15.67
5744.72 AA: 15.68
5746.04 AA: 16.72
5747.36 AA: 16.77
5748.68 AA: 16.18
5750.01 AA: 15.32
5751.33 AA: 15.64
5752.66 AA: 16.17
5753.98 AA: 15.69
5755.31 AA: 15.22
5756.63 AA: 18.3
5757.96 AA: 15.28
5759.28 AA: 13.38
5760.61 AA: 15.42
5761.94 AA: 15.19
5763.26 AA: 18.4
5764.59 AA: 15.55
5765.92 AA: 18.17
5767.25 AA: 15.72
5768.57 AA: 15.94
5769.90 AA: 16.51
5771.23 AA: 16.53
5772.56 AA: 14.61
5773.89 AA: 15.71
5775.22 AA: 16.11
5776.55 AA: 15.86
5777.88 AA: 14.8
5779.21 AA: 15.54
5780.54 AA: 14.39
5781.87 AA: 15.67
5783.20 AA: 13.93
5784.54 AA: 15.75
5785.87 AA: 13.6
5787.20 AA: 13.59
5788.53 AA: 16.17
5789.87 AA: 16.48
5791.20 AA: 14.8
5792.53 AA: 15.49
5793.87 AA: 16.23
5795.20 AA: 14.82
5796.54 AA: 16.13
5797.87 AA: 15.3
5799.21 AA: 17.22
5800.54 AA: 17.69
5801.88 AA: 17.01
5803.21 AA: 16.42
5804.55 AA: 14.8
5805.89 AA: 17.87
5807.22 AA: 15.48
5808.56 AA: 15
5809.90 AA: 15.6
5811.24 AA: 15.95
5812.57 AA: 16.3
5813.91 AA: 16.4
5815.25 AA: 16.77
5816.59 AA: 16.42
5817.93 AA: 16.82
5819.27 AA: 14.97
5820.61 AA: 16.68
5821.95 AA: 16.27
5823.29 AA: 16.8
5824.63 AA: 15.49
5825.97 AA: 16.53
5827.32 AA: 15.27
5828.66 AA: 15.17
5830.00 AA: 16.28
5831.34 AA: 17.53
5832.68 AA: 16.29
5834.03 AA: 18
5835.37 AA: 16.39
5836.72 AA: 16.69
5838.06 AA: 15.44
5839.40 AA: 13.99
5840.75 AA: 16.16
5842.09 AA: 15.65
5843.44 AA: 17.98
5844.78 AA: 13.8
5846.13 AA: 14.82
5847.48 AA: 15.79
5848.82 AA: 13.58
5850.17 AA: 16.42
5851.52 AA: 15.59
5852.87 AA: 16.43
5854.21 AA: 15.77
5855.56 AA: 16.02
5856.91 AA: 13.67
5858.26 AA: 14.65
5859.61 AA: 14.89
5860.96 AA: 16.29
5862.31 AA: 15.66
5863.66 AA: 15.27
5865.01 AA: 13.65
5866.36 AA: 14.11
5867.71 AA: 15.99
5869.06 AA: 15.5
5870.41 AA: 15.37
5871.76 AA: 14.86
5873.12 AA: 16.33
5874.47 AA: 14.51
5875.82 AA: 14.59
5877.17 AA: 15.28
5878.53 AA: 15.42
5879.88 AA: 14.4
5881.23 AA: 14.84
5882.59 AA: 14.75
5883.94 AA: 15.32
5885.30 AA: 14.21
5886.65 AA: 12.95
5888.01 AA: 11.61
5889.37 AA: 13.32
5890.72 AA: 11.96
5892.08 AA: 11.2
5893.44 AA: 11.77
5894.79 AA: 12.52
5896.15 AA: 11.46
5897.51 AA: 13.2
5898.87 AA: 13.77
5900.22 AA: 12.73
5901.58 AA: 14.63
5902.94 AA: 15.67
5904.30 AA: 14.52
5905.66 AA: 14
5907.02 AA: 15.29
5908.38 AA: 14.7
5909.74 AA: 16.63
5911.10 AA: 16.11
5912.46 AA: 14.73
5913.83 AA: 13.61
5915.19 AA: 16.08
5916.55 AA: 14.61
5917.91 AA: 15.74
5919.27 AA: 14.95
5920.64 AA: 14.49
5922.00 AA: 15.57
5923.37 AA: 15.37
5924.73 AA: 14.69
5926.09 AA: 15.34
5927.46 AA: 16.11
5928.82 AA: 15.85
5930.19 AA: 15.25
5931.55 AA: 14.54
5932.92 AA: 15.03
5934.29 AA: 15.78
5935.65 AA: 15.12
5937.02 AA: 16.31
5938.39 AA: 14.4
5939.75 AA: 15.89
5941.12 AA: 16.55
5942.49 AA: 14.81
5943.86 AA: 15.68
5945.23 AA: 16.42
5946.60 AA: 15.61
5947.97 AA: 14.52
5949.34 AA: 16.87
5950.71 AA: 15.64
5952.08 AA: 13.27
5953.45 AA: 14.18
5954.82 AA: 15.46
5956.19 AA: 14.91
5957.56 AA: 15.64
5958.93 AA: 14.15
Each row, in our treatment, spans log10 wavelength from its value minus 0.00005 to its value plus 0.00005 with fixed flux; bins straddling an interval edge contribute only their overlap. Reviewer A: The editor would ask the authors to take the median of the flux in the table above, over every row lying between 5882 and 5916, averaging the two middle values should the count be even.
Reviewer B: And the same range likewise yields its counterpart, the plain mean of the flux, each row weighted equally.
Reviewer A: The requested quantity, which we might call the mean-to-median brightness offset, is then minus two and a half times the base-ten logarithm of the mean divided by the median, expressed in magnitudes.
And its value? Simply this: 0.010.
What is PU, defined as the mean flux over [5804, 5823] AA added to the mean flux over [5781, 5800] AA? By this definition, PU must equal 31.5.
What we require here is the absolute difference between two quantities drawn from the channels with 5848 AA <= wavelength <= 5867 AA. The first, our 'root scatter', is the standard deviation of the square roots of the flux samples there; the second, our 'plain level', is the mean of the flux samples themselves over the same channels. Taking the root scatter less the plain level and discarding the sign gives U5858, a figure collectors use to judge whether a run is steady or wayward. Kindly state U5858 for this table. 15.0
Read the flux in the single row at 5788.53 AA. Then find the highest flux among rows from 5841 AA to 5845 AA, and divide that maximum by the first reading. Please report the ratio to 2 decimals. 1.11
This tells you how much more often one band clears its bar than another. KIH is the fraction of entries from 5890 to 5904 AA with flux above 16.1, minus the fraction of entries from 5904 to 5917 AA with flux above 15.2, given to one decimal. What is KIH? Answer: -0.4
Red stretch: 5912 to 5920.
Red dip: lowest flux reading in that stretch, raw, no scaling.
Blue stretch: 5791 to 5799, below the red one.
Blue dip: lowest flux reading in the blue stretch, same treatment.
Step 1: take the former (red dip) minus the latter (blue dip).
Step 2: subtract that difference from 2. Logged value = 3.2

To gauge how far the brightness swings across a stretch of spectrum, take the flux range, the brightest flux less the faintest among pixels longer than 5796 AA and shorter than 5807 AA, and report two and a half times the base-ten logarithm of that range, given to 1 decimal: 1.2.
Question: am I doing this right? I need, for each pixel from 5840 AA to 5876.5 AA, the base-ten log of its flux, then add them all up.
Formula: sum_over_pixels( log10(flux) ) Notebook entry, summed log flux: 32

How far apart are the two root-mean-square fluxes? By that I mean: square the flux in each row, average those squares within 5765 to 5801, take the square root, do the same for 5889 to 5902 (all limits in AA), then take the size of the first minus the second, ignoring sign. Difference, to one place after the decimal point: 3.0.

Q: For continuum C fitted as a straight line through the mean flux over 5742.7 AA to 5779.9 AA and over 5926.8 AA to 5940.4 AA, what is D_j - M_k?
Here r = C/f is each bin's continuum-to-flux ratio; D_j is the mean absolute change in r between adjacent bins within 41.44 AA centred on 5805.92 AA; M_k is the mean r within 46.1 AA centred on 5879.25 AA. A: -1.05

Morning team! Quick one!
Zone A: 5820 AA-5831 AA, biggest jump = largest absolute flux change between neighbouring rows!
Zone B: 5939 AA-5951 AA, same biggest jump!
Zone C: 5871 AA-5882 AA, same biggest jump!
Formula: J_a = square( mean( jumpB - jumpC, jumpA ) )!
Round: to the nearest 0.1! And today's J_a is 0.8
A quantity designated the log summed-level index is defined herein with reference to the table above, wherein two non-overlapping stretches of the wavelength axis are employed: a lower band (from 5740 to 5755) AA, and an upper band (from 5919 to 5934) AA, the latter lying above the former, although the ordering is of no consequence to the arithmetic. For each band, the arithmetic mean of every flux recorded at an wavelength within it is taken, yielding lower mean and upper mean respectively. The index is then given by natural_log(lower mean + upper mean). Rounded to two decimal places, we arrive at 3.44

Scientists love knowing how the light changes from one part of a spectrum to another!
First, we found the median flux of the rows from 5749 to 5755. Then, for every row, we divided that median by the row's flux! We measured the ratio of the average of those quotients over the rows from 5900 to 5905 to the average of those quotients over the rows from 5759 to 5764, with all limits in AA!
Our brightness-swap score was 1.08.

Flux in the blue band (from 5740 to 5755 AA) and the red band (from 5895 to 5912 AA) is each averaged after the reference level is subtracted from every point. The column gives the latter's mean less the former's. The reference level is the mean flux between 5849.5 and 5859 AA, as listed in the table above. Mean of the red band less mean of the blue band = -1.5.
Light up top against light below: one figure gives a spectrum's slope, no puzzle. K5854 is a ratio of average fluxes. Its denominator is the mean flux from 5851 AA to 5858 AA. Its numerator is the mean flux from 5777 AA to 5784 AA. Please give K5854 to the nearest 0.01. 0.96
